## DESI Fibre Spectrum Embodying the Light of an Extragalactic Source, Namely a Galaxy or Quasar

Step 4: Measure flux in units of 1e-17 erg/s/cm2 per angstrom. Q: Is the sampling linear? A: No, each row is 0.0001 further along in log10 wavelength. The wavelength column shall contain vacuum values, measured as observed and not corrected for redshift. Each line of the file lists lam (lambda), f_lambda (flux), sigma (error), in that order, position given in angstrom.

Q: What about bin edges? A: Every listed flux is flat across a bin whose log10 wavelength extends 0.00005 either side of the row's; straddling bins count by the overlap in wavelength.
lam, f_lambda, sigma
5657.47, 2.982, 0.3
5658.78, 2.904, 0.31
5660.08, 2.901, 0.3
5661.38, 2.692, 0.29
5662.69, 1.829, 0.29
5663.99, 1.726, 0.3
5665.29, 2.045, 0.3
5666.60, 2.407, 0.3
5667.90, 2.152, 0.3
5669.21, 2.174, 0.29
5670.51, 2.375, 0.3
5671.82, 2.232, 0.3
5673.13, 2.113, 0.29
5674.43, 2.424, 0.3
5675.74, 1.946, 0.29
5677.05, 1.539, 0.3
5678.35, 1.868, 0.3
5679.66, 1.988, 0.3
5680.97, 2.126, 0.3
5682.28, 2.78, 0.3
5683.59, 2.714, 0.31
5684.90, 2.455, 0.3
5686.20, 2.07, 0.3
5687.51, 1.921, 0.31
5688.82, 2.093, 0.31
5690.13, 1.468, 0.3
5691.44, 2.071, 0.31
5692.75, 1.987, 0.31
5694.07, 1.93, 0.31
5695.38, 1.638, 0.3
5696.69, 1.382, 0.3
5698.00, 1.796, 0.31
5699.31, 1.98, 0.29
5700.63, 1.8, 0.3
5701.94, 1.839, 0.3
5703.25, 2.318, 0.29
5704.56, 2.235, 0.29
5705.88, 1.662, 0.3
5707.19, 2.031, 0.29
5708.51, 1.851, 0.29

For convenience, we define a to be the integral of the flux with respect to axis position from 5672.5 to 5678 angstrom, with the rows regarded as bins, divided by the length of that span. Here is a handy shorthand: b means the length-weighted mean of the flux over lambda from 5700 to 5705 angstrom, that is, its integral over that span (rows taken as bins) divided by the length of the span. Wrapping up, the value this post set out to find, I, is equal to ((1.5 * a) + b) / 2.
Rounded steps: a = 2.00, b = 2.05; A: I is 2.52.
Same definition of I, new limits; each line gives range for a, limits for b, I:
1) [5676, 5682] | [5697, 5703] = 2.38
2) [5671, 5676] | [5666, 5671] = 2.79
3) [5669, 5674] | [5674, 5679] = 2.64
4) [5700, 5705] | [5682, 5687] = 2.77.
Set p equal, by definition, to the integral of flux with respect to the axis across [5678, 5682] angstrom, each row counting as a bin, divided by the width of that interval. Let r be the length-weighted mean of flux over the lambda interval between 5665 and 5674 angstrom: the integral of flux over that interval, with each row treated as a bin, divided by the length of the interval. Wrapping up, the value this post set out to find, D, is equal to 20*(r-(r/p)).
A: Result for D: 23.1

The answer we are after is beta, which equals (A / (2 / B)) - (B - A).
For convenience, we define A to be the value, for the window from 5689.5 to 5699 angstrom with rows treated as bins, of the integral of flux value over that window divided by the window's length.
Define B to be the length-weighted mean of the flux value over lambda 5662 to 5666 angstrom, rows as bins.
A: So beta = 1.5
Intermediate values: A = 1.76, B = 1.88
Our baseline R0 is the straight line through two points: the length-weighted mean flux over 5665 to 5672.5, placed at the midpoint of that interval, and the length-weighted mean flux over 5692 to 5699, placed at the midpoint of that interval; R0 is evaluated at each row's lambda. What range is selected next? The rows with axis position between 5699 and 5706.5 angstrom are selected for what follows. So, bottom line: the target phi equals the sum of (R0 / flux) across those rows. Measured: 5.0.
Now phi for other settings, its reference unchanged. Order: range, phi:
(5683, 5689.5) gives 4.3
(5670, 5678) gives 6.3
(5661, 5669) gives 6.6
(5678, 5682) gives 3.1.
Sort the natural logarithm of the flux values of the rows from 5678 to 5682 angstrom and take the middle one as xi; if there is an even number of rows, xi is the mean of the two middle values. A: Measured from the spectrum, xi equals 0.69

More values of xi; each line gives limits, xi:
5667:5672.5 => 0.79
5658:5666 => 0.85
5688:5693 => 0.71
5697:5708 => 0.65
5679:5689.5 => 0.75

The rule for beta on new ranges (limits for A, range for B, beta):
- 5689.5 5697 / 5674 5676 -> 1.5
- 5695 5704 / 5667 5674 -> 1.6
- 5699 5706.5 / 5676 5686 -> 1.9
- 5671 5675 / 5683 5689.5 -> 2.5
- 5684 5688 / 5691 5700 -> 2.4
